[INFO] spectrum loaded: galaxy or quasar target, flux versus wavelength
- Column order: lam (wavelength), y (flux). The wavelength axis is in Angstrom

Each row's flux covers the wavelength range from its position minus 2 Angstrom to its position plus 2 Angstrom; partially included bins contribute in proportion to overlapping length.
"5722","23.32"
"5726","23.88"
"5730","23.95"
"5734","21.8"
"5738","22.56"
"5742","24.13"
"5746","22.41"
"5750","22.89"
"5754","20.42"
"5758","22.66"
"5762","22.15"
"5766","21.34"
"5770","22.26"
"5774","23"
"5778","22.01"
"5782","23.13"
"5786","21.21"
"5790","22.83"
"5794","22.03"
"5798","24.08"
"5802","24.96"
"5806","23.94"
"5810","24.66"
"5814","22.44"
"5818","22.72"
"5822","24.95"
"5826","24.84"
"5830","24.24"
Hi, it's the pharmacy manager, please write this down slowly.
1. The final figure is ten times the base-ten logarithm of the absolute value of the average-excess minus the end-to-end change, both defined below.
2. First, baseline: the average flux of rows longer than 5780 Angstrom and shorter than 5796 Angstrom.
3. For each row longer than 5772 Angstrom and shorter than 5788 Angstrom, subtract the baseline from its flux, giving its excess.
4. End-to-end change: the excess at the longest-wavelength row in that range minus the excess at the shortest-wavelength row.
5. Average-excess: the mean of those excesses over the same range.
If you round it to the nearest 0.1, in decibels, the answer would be 2.6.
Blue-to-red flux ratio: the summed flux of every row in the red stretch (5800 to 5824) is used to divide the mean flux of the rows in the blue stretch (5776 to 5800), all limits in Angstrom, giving 0.157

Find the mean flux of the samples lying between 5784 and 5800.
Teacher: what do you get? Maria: 22.5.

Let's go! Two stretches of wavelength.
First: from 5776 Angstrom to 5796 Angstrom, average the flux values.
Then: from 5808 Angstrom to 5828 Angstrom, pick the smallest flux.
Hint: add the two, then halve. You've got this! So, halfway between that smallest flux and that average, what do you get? 22.3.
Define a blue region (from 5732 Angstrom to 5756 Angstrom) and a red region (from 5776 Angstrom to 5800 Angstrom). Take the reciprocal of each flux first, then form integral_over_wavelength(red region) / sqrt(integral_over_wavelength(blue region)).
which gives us 1.03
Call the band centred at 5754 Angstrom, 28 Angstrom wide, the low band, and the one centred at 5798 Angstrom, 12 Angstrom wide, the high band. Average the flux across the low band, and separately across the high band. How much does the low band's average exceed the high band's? -1.4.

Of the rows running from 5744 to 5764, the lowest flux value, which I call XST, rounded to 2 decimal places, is 20.42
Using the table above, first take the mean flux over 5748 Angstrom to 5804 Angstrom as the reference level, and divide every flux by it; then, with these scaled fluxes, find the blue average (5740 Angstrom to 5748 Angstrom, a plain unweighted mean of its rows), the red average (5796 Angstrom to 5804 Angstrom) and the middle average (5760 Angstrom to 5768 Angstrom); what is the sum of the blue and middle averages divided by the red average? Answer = 1.84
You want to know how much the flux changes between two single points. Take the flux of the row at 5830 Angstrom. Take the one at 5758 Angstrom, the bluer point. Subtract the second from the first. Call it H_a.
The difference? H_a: 1.6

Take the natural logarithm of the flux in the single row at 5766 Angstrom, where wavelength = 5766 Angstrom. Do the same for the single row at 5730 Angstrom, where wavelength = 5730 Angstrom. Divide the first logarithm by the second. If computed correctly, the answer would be 0.96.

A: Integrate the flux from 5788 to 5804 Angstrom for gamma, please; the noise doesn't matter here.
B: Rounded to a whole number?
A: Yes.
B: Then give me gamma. 376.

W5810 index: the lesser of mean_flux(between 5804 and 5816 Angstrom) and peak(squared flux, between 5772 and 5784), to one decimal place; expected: 23.7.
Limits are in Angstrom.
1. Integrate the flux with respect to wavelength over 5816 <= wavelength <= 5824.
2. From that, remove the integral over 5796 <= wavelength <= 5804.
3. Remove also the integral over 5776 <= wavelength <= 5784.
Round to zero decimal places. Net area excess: -186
